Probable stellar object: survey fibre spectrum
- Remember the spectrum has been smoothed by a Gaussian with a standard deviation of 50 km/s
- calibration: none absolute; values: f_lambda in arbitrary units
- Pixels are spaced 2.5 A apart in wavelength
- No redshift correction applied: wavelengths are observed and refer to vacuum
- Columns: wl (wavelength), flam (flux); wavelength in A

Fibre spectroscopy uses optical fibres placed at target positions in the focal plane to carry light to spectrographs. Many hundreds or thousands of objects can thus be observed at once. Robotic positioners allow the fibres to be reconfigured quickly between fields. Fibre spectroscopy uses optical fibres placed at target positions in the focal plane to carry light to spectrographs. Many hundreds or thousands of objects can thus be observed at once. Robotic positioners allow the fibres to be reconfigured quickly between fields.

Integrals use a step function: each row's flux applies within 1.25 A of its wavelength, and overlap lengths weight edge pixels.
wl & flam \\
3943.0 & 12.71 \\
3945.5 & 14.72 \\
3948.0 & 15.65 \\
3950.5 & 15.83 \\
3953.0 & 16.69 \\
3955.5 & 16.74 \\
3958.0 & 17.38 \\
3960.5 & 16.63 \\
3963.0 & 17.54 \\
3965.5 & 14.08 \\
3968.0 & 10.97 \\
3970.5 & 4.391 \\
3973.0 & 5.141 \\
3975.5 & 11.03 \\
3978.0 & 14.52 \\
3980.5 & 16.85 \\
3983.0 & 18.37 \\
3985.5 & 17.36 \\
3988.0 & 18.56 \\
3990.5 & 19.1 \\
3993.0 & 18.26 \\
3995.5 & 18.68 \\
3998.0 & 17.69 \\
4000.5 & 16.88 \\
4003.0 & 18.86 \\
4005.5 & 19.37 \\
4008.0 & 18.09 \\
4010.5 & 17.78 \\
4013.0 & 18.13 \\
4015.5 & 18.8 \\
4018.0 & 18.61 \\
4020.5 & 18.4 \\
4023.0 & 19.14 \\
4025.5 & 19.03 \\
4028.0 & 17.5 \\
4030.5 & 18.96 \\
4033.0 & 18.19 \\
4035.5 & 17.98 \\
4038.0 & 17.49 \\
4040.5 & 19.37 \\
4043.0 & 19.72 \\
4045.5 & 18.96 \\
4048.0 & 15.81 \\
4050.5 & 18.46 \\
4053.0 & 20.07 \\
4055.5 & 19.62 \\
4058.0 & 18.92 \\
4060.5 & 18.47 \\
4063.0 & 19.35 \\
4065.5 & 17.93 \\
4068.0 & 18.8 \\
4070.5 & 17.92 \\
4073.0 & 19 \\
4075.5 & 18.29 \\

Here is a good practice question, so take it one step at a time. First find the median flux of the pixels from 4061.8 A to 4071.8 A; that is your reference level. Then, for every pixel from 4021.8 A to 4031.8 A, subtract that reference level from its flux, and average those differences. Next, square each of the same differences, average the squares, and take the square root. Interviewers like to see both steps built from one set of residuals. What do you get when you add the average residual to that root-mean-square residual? 1.0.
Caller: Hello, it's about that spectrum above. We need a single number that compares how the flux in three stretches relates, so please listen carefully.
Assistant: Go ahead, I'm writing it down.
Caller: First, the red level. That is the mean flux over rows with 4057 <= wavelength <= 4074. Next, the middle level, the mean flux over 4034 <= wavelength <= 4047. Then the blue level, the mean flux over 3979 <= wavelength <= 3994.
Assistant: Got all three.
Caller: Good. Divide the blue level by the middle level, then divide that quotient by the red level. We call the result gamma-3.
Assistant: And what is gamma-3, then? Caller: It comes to 0.052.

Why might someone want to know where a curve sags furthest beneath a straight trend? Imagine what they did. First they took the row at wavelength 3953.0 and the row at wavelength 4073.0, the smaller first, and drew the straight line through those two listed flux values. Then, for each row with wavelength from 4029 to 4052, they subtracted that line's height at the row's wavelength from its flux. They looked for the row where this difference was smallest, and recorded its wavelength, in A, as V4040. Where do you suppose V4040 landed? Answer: 4048.0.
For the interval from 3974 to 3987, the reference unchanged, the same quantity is 3975.5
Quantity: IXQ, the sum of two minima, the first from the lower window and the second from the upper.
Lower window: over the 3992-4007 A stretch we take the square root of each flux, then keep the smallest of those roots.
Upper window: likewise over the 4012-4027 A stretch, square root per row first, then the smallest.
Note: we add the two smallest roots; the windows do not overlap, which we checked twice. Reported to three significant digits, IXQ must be 8.37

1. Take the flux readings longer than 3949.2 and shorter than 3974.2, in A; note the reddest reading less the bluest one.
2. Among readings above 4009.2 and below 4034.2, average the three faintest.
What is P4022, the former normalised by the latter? -0.6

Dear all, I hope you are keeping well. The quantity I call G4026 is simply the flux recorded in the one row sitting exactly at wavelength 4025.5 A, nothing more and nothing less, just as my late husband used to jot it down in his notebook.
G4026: 19.03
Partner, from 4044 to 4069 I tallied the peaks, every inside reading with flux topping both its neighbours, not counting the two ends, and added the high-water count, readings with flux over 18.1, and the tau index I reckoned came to 10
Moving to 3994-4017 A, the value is 6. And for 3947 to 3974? 2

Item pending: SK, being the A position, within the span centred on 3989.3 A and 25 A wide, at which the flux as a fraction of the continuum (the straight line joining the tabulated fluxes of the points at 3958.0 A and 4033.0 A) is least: 3978.0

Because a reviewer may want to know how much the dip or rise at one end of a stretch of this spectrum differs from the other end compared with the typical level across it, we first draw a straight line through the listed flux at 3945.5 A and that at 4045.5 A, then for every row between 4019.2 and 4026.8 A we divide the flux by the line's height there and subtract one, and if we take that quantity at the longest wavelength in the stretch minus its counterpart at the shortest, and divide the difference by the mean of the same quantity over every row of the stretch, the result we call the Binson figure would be 0.5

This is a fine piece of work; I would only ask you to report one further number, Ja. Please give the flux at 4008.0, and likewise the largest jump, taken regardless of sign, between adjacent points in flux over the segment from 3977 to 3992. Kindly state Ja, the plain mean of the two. 10.2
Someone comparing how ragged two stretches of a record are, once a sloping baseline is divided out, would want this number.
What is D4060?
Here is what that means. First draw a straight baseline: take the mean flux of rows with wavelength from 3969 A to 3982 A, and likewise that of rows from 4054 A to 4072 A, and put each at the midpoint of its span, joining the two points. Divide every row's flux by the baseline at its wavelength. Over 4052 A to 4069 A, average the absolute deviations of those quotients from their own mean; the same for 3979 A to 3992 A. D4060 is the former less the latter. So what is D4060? 0.01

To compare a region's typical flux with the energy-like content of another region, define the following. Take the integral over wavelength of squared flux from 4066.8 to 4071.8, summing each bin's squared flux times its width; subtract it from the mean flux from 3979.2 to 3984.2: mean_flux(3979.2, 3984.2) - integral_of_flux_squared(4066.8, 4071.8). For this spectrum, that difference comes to -1669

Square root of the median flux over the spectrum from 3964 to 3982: 3.32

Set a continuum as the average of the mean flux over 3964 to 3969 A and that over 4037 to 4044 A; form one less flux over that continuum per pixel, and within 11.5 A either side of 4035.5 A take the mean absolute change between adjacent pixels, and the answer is 0.059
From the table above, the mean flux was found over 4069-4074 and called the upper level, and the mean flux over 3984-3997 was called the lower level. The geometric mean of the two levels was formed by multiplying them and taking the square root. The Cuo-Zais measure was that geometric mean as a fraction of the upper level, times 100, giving 100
